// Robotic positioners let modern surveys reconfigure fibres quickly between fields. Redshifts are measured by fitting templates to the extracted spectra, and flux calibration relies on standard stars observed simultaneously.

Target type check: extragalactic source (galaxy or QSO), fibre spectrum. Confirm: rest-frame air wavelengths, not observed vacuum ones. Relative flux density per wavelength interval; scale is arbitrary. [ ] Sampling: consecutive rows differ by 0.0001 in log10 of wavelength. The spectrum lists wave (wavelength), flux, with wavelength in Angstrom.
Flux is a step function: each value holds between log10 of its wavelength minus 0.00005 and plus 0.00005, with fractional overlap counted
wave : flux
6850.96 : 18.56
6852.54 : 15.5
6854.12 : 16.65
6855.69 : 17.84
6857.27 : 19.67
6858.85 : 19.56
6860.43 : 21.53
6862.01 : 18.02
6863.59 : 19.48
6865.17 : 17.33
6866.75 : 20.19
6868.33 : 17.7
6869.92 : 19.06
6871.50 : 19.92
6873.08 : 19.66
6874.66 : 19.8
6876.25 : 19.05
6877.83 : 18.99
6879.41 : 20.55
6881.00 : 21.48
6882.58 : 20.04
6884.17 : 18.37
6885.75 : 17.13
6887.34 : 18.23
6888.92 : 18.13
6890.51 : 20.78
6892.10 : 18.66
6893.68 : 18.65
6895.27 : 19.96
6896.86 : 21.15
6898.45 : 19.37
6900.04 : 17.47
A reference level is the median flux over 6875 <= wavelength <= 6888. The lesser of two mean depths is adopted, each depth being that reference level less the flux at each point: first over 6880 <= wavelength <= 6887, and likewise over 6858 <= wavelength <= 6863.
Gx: -0.7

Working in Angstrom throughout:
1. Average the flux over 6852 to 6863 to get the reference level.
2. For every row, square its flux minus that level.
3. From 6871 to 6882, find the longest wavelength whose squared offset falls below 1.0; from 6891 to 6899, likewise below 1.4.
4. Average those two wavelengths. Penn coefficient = 6888.1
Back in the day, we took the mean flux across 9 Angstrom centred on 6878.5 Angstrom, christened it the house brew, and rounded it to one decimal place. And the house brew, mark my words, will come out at 20.0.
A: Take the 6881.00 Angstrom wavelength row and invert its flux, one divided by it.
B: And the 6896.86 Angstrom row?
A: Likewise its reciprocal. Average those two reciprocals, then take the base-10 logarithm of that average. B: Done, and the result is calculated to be -1.33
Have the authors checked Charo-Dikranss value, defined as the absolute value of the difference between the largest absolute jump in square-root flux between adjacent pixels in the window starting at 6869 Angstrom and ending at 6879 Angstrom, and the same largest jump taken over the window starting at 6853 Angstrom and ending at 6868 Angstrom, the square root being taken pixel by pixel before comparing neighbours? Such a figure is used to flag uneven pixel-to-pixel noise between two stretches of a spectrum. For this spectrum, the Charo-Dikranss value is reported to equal 0.298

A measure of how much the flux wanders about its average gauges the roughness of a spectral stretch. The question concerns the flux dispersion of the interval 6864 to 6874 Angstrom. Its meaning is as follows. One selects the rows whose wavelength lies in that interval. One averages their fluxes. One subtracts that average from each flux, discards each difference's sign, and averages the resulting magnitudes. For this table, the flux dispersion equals 0.974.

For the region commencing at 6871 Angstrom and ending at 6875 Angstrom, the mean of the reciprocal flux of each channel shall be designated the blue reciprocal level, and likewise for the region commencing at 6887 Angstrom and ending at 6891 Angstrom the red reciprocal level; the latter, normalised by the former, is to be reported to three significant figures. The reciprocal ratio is 1.04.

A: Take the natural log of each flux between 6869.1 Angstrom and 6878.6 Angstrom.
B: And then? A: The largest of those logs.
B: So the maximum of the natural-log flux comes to 2.99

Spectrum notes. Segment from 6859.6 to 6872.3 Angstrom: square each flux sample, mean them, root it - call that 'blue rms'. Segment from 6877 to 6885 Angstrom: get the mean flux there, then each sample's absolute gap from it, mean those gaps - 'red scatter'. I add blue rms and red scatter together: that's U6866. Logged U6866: 20.2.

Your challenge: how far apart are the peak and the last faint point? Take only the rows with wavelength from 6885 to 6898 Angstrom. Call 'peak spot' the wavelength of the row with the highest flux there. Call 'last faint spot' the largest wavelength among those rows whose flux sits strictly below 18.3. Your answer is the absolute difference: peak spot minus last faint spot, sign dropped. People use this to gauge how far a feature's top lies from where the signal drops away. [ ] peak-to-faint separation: 7.9 Angstrom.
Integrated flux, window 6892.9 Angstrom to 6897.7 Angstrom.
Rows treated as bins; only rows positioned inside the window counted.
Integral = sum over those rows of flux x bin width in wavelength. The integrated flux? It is 95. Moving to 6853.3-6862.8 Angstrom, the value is 179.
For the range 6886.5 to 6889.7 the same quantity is 58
